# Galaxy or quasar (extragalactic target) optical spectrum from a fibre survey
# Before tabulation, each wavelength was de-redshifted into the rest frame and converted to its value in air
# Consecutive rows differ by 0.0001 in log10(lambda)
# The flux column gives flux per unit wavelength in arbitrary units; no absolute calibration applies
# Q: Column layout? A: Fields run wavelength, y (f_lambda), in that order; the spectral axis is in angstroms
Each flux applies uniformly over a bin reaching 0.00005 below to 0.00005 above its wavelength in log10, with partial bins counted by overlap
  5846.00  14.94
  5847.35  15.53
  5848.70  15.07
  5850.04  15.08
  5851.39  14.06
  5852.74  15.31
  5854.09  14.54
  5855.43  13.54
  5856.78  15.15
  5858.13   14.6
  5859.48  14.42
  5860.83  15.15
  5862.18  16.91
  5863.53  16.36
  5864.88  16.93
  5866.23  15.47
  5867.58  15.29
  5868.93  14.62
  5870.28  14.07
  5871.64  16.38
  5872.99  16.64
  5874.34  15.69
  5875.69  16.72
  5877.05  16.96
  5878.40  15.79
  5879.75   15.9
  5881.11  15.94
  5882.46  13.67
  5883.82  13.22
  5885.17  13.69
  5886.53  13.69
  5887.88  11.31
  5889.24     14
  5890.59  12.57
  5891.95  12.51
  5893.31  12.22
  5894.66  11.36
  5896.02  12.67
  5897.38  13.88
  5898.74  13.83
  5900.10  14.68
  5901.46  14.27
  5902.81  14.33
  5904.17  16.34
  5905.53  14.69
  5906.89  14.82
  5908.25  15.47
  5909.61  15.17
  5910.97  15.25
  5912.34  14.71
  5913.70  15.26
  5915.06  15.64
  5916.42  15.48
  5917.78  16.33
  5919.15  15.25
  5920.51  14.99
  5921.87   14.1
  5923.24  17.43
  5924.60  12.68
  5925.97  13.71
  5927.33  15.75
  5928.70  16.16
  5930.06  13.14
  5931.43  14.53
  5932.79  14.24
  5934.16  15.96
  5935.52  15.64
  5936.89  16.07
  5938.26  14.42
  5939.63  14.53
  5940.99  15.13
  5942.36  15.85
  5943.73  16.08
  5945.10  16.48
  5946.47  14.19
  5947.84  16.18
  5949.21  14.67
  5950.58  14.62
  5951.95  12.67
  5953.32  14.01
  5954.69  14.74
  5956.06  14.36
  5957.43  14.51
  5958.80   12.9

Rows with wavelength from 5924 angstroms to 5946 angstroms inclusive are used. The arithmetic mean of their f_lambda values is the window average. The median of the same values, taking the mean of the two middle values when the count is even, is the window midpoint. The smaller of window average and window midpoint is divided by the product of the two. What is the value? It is 0.065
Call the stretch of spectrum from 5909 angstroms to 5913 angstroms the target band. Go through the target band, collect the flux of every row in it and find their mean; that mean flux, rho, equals 15.0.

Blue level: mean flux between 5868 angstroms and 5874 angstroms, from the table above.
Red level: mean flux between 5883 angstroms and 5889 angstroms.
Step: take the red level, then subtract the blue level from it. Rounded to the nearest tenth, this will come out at -2.4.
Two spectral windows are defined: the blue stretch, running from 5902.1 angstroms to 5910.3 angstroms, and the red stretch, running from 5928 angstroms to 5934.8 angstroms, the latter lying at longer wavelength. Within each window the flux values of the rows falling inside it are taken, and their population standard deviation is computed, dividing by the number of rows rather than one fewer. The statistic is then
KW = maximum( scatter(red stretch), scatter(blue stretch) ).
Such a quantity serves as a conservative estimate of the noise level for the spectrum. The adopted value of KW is 1.13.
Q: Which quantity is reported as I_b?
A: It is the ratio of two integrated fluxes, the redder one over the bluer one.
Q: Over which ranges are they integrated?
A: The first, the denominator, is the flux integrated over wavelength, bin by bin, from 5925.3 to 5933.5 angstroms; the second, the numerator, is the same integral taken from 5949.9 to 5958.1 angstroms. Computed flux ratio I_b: 0.97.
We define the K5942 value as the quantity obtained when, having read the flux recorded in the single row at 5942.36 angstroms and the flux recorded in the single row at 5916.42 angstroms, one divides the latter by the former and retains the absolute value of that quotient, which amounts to 0.98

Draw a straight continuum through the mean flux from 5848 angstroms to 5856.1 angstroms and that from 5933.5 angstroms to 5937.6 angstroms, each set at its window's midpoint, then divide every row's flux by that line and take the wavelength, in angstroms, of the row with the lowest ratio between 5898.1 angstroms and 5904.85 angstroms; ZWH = 5898.74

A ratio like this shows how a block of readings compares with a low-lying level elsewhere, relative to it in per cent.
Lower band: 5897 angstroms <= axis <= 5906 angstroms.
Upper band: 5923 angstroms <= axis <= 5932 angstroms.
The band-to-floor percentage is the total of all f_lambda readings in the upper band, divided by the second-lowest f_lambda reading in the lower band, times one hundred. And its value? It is 745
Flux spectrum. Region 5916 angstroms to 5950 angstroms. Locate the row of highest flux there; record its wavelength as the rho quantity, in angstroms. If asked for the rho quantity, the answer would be 5923.24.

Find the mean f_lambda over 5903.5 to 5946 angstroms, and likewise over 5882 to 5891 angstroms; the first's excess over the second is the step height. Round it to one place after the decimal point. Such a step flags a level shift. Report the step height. 2.0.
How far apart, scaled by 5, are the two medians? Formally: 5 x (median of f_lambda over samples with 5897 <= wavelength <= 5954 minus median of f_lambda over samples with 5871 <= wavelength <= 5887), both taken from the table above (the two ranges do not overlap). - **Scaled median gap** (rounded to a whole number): -5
